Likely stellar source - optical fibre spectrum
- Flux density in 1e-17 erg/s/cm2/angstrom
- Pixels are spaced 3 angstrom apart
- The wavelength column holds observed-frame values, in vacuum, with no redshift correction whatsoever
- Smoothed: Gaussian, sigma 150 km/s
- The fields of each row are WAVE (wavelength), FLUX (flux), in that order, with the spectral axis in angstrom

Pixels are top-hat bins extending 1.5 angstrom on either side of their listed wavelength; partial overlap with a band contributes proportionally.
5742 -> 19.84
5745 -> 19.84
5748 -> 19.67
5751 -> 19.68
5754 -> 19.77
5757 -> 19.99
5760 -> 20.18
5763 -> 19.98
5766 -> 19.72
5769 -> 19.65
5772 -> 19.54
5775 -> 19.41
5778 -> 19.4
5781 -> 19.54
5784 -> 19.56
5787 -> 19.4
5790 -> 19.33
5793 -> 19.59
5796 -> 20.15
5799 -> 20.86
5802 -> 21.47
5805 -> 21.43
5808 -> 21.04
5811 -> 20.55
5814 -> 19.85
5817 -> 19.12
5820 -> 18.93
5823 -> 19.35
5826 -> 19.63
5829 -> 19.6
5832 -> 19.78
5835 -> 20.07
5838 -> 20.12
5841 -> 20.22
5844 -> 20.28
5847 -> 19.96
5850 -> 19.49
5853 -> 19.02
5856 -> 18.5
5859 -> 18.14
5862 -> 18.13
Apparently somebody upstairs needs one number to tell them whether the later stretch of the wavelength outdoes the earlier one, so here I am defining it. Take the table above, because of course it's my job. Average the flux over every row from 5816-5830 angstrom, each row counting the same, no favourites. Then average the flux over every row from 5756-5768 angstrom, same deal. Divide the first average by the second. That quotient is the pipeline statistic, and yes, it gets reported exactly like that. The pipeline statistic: 0.97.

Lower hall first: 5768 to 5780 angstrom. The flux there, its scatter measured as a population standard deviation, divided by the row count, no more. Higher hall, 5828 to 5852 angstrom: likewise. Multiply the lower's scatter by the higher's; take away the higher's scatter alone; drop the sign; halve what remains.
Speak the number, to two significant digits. 0.12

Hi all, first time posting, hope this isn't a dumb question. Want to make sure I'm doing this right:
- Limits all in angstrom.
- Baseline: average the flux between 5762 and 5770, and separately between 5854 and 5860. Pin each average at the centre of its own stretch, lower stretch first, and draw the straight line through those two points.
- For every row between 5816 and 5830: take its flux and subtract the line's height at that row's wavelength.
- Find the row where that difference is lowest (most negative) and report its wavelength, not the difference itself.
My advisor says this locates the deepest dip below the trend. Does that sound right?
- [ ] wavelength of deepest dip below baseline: 5820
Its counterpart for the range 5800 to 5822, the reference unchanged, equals 5820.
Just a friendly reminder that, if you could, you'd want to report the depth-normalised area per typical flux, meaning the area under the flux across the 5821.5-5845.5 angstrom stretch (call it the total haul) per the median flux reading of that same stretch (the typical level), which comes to 23.9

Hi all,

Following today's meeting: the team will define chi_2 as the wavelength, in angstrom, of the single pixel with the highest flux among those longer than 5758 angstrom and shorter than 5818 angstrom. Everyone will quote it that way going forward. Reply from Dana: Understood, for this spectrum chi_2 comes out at 5802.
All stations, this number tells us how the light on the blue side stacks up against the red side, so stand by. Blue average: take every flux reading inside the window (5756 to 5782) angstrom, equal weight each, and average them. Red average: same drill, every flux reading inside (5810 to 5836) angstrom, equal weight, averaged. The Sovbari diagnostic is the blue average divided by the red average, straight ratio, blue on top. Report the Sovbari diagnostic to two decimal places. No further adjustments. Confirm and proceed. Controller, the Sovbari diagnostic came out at 1.00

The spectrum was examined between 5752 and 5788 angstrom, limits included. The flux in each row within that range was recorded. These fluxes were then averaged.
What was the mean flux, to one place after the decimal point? 19.7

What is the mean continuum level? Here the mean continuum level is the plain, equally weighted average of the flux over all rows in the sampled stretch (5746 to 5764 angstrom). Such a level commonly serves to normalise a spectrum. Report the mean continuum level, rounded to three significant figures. 19.9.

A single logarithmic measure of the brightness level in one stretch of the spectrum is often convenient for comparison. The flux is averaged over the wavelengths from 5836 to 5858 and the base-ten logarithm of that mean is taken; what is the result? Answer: 1.293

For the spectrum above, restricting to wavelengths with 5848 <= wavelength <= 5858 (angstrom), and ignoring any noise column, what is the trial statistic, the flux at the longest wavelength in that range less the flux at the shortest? -1.0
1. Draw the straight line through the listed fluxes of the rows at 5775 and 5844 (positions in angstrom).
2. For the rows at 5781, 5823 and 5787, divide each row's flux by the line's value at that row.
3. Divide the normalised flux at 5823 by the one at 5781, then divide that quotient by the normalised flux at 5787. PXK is 0.97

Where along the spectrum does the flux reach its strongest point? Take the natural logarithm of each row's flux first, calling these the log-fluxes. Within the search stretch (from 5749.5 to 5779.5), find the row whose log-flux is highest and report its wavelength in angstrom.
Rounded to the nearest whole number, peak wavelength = 5760 angstrom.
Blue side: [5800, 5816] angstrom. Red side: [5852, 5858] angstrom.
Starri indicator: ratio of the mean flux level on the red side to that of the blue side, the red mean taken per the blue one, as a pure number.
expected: 0.90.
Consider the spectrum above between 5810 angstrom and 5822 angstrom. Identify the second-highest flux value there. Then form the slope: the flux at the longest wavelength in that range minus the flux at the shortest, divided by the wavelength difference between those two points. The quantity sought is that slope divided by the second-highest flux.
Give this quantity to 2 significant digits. -0.0091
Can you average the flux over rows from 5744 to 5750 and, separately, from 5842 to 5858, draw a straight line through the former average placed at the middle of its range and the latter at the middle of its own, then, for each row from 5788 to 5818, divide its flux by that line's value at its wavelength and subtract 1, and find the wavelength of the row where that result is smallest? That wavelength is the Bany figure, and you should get 5817 angstrom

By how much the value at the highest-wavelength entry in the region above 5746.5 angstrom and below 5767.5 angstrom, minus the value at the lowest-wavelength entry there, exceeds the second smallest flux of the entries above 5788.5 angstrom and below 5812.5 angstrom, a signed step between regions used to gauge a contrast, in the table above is -19.5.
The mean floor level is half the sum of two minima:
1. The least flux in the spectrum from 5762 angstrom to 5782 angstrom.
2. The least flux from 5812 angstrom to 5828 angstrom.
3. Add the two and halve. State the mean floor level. 19.2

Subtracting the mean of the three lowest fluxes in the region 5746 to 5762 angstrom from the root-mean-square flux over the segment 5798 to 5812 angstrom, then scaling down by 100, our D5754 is 0.014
